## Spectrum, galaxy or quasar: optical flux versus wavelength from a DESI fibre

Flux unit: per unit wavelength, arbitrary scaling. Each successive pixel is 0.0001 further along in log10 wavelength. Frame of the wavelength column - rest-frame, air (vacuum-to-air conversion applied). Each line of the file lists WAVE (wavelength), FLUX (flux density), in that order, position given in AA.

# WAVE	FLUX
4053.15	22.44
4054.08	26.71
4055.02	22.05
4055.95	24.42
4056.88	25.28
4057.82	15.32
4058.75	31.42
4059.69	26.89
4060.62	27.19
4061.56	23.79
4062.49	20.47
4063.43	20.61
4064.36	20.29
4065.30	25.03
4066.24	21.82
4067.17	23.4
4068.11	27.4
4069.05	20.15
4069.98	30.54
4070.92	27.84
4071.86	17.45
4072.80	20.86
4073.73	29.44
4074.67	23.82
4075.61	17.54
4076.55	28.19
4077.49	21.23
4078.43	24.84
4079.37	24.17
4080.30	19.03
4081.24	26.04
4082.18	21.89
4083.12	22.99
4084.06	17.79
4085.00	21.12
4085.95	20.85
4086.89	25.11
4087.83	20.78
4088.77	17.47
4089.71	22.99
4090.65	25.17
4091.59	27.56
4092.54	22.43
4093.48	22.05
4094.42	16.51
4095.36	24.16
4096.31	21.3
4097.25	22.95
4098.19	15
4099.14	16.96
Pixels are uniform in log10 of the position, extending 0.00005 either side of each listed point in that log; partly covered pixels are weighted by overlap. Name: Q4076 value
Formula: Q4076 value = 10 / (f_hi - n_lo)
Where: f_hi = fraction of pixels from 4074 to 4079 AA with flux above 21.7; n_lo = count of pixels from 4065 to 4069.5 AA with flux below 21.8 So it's -25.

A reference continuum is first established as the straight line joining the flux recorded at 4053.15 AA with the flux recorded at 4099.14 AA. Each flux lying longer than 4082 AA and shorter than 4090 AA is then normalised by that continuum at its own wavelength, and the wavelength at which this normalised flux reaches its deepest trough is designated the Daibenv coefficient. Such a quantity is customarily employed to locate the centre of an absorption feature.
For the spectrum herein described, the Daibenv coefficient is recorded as 4084.06 AA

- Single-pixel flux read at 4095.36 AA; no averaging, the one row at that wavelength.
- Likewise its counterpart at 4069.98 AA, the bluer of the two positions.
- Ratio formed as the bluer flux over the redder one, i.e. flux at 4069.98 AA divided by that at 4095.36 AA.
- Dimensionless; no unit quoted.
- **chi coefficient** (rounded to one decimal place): 1.3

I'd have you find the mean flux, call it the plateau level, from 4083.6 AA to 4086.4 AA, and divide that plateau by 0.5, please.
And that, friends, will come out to 40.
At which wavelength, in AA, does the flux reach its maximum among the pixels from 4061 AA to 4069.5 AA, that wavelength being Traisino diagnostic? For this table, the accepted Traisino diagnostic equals 4068.11 AA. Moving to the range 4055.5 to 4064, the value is 4058.75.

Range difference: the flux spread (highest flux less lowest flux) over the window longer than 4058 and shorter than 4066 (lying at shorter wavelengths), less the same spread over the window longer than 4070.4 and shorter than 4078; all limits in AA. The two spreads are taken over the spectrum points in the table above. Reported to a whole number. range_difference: -1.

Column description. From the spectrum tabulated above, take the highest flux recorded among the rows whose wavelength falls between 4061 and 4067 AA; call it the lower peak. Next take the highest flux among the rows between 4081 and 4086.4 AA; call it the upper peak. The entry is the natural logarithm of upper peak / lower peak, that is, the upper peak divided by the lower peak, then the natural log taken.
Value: 0.040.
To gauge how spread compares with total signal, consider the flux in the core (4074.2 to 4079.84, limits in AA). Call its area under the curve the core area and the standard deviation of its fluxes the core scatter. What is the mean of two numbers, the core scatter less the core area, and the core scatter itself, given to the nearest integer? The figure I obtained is -62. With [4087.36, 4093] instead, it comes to -61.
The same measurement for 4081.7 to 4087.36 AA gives -59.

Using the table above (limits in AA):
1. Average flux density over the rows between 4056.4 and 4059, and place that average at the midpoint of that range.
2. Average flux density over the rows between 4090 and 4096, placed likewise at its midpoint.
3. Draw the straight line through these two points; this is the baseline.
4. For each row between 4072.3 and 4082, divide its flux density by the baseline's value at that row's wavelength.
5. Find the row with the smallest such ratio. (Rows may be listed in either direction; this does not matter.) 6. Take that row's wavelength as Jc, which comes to 4075.61 AA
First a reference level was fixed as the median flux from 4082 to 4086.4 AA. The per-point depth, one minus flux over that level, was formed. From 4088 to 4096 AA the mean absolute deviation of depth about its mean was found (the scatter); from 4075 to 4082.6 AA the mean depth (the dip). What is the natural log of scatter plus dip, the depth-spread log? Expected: -3.1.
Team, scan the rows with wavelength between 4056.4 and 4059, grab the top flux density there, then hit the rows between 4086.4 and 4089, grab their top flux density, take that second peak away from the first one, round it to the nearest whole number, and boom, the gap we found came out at 6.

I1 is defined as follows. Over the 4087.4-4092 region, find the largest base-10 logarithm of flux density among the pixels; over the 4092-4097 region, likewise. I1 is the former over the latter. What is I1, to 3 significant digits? 1.04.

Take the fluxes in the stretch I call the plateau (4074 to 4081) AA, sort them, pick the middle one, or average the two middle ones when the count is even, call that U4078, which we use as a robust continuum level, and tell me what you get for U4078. 23.8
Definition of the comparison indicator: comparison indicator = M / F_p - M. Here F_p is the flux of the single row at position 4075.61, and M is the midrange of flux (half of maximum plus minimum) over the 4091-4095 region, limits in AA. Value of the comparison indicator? -20.8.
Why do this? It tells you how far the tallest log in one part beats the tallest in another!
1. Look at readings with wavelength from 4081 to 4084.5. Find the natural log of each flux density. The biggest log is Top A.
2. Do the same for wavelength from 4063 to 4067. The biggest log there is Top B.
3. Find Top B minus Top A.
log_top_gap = -0.04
